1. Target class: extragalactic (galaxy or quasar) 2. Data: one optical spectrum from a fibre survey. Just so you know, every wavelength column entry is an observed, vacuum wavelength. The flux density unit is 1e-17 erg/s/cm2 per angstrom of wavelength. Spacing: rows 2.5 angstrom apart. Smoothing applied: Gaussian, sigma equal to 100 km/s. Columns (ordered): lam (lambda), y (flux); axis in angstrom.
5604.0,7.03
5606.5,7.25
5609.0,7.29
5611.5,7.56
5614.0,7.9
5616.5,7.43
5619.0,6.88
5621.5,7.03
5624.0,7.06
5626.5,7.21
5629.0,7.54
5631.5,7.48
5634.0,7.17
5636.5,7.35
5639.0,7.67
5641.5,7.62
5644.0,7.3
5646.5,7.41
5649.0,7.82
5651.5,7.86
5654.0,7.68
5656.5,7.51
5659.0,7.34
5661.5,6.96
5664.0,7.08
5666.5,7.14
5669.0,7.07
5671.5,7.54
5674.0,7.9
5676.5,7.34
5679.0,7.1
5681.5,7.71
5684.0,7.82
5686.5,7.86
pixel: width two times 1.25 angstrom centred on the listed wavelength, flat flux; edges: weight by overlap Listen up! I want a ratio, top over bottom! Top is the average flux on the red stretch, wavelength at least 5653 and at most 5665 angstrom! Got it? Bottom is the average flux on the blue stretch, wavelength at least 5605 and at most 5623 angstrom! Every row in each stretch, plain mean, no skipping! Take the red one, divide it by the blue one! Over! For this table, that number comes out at 1.00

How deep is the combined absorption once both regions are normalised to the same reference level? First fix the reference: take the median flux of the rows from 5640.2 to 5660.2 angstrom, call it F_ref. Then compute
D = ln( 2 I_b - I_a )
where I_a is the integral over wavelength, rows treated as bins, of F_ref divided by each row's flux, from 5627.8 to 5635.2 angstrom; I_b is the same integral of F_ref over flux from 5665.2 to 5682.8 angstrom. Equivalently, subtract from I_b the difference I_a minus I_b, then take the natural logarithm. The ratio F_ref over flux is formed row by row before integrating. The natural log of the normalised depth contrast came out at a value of 3.3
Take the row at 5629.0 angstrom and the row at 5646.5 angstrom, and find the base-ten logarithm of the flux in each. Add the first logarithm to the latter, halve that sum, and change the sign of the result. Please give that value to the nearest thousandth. -0.874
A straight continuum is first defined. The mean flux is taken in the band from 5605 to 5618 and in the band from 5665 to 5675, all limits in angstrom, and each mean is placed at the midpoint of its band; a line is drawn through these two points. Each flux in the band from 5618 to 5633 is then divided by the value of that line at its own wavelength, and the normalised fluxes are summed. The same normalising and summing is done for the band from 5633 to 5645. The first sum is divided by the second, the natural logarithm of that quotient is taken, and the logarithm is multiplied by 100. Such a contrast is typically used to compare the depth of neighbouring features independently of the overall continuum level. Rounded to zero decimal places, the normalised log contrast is 15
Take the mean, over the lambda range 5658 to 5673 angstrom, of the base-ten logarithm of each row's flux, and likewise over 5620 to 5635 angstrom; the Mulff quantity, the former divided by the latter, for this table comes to 1.00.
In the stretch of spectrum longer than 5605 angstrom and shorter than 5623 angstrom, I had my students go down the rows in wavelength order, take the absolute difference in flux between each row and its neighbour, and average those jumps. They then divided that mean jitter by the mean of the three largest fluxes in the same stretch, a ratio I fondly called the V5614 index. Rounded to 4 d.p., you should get 0.0398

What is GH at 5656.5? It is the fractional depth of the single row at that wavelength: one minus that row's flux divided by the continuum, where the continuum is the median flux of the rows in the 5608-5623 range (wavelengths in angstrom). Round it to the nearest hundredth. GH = -0.02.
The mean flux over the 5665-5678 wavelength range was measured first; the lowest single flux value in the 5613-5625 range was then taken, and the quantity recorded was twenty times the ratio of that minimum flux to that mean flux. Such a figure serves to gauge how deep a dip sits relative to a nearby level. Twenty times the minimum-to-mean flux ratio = 18.6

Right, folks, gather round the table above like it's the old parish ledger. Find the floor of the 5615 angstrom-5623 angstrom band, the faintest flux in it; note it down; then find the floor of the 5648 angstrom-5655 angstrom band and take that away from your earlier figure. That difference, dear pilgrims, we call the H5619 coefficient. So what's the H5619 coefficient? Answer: -0.80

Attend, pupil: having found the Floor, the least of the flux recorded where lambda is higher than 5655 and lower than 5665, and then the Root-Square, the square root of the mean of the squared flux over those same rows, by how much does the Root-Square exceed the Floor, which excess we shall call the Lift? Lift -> 0.266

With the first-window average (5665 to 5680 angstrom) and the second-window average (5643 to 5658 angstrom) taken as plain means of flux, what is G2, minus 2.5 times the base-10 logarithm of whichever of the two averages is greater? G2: -2.202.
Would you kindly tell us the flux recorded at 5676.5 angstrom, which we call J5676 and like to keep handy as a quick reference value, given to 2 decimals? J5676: 7.34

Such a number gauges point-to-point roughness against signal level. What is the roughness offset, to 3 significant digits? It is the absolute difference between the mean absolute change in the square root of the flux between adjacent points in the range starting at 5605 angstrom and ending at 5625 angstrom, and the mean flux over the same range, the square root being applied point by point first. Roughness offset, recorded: 7.25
